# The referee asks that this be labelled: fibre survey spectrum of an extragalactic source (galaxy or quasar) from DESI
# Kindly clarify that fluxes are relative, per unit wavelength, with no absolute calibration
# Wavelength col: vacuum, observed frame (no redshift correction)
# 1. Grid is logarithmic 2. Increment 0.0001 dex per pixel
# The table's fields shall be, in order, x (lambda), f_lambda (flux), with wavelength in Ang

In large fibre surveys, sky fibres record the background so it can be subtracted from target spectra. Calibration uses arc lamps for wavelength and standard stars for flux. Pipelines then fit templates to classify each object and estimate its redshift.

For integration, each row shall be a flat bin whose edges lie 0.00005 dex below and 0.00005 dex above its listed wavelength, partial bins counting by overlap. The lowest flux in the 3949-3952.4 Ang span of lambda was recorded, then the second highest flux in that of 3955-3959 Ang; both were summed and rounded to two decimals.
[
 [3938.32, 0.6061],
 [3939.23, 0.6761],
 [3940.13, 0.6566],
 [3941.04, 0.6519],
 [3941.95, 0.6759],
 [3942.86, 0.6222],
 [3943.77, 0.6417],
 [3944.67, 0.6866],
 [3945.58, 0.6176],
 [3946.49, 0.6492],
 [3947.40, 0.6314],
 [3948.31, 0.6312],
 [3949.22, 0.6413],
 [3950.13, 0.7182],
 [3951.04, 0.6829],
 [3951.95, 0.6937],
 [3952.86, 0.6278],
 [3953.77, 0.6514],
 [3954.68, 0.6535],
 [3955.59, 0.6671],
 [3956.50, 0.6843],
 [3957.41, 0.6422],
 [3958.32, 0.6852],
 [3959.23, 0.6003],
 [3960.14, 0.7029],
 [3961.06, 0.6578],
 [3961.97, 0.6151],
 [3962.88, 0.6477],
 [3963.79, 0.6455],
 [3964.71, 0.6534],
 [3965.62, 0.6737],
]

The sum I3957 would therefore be 1.33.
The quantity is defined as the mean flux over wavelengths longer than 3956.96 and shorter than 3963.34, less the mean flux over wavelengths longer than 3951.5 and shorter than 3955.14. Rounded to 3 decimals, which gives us -0.006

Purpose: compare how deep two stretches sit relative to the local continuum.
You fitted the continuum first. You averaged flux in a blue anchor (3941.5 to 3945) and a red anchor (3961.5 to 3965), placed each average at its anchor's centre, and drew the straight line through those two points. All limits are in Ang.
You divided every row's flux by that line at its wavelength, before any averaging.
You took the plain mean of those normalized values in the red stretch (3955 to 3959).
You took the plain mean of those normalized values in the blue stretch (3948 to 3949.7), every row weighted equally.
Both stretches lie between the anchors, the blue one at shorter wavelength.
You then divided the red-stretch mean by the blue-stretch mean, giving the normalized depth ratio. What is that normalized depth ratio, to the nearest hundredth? 1.06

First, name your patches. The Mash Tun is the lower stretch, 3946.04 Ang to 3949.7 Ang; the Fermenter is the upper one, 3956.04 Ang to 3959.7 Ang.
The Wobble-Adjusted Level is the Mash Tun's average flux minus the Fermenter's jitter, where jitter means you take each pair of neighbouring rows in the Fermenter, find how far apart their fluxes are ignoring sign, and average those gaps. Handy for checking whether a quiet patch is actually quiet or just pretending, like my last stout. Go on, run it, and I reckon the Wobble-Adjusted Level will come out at 0.582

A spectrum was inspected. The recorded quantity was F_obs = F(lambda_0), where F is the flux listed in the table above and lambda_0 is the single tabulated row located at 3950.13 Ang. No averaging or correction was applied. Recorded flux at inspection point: 0.7182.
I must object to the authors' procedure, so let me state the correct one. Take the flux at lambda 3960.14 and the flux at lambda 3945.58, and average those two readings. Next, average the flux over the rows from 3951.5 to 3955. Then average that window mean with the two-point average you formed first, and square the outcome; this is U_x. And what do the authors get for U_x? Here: 0.434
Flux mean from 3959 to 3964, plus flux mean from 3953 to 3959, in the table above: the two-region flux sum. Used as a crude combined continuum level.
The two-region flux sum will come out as 1.31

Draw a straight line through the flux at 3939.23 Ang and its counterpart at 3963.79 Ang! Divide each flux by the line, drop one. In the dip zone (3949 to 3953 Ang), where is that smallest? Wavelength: 3952.86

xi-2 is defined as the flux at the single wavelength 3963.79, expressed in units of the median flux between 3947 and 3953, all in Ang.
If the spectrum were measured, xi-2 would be 1.01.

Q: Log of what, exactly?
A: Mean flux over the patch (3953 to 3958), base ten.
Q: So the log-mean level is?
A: -0.181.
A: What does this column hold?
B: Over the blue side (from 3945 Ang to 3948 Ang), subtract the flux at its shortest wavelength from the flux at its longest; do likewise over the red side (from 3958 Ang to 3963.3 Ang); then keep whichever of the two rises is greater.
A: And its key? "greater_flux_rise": 0.014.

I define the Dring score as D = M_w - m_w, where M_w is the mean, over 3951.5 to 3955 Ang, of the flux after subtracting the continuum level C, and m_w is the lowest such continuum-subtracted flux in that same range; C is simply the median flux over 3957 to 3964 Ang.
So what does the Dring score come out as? 0.029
